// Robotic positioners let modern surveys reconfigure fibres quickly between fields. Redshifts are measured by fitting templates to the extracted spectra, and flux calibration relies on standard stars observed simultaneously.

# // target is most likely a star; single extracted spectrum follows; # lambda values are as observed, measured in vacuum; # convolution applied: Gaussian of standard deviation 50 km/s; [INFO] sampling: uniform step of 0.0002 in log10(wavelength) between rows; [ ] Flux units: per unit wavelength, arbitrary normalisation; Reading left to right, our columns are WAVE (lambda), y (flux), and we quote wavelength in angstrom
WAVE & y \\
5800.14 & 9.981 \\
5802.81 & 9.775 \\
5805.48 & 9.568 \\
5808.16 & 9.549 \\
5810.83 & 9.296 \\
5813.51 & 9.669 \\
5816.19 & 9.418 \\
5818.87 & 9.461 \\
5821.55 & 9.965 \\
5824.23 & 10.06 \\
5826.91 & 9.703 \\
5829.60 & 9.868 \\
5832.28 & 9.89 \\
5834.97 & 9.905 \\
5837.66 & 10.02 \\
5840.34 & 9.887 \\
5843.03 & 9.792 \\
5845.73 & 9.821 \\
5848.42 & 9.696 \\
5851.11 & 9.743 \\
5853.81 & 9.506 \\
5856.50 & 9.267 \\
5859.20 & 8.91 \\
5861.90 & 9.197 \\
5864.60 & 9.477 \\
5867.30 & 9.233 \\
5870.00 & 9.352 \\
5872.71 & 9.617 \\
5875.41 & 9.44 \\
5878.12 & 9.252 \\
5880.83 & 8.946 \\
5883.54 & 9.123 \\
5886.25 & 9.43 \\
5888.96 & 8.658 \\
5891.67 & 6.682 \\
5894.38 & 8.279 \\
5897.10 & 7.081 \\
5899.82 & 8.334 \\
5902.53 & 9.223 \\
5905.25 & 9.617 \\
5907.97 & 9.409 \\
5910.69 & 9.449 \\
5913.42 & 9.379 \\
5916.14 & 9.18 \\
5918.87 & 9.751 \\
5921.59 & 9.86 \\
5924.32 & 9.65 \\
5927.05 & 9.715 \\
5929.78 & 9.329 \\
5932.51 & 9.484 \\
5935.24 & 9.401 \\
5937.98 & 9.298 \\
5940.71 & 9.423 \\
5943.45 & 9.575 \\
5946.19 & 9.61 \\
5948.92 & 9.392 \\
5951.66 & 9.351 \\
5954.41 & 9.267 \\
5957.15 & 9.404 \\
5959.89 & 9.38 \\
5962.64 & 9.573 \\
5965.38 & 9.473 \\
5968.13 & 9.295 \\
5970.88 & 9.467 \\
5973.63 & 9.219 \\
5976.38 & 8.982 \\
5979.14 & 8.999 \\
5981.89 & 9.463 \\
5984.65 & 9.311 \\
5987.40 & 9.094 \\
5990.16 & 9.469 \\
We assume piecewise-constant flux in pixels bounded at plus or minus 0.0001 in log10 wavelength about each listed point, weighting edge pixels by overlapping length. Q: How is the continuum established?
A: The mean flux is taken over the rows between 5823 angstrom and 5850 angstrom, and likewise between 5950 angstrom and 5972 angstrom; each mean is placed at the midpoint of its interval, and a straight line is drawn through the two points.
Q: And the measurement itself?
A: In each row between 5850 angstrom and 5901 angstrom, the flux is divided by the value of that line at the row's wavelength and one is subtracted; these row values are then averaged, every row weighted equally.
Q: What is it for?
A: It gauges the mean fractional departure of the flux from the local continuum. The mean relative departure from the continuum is -0.08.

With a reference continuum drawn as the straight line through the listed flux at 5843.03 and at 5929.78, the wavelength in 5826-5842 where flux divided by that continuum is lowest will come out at 5826.91 angstrom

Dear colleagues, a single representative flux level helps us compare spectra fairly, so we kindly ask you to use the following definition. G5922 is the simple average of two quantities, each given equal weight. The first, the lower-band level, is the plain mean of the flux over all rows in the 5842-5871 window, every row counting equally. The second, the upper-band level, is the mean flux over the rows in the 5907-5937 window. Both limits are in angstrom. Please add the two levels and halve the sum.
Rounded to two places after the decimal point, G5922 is 9.48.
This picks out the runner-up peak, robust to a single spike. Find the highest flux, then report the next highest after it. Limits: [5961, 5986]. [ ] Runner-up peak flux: 9.473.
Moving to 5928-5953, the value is 9.575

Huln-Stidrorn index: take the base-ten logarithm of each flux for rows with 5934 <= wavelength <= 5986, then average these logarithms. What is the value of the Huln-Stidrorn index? 0.971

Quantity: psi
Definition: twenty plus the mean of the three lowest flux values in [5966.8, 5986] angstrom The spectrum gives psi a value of 29.1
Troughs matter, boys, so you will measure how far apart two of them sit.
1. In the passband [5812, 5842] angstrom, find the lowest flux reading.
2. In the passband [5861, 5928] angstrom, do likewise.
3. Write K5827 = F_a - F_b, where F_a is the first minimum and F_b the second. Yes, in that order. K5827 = 3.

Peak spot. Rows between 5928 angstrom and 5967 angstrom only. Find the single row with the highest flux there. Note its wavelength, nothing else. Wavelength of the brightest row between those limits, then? 5946.19 angstrom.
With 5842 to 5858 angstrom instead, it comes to 5845.73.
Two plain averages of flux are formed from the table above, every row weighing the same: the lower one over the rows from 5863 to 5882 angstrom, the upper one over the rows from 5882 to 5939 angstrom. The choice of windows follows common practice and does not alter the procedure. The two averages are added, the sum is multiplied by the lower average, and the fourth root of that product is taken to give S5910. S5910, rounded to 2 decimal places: 3.62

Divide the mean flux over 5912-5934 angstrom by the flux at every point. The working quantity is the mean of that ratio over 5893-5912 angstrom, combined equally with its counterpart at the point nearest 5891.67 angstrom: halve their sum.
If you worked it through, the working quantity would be 1.26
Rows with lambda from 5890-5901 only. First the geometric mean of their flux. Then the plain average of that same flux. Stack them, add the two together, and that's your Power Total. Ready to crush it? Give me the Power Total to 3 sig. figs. 15.2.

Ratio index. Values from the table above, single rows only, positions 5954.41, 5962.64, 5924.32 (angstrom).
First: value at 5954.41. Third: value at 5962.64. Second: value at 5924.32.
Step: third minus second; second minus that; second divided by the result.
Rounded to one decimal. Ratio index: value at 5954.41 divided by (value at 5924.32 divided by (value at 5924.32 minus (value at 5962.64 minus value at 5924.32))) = 9.3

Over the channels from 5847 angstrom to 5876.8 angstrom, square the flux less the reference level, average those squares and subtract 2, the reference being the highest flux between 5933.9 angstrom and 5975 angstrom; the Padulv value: -1.90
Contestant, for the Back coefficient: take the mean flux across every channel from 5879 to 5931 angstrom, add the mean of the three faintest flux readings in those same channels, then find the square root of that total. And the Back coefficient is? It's 4.04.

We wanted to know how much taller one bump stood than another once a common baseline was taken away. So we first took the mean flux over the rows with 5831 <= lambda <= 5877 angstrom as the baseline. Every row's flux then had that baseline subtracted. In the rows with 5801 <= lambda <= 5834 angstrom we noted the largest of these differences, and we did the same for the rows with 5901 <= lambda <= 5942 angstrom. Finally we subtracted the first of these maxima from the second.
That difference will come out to -0.20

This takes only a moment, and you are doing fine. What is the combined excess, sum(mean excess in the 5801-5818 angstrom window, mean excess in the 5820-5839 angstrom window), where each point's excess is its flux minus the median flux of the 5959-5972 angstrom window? 0.53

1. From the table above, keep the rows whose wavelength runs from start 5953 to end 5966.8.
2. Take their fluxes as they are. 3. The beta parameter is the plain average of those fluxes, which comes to 9.4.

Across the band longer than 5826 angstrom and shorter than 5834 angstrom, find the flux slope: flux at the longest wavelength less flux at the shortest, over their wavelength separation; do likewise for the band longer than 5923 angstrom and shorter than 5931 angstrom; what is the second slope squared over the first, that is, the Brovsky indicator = 0.10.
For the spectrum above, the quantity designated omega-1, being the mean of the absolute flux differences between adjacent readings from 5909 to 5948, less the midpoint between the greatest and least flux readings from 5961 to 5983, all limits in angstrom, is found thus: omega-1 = -9.1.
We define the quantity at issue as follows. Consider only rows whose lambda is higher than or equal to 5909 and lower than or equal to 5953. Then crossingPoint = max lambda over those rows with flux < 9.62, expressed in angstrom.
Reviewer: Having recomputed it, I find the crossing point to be 5951.66 angstrom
